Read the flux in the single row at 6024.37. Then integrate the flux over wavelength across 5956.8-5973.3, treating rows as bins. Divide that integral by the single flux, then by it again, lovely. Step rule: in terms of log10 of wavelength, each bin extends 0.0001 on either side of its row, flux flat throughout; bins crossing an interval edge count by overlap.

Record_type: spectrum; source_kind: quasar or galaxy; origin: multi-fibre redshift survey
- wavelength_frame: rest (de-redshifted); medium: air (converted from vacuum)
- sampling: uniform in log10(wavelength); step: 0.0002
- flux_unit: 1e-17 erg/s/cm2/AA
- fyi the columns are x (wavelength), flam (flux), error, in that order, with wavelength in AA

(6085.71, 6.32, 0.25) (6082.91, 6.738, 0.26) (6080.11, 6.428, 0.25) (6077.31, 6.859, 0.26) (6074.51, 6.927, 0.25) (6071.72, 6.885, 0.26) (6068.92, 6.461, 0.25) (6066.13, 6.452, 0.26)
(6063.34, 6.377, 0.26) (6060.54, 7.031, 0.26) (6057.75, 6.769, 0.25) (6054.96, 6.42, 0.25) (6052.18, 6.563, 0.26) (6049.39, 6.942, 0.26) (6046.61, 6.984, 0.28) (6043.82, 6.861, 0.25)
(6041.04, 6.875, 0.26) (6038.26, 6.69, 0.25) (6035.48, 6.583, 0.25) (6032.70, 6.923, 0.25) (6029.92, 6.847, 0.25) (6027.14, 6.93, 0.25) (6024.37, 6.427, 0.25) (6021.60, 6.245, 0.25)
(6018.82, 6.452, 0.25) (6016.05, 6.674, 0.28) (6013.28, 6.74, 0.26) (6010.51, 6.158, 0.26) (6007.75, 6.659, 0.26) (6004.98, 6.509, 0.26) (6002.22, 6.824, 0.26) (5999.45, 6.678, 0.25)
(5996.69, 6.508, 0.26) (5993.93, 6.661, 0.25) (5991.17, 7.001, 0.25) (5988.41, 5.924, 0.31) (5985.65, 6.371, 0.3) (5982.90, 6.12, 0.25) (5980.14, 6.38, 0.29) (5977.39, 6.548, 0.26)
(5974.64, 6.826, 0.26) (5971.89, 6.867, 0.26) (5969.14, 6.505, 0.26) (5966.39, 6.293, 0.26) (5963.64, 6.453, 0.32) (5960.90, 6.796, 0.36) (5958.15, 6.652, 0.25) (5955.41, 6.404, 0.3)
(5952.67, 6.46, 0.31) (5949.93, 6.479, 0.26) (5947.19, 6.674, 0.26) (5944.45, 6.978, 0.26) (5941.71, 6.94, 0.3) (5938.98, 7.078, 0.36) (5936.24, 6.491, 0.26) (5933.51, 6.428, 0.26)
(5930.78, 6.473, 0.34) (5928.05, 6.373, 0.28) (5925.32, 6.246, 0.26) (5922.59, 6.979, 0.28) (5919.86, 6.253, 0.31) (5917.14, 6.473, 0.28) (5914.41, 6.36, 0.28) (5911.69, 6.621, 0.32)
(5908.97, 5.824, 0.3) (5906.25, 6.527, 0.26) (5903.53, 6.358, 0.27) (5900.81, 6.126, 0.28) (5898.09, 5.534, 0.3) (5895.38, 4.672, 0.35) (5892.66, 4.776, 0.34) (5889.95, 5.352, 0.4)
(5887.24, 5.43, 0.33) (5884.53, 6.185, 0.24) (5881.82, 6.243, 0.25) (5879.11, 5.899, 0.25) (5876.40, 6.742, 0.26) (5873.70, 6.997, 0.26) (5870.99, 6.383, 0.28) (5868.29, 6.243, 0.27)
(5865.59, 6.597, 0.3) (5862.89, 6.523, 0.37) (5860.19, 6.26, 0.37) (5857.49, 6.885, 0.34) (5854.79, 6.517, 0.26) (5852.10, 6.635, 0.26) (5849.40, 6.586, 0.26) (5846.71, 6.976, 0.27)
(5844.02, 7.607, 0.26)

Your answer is 2.63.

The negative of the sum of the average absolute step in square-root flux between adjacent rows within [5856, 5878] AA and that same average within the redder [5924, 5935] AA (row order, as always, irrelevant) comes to -0.083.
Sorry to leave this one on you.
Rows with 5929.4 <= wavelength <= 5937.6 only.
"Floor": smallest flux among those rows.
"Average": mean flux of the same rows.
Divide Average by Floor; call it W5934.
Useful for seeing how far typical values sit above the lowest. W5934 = 1.006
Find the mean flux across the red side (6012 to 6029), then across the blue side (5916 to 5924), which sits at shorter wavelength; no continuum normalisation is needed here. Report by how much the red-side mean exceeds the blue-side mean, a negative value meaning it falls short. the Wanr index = 0.01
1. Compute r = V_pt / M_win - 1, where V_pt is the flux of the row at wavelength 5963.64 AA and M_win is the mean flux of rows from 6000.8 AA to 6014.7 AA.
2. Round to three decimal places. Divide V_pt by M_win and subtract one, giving -0.019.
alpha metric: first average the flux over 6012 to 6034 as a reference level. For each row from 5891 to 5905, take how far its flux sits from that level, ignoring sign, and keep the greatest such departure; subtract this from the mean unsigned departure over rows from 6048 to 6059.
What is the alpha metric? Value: -1.8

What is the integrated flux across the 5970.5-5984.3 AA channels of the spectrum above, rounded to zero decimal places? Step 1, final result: 90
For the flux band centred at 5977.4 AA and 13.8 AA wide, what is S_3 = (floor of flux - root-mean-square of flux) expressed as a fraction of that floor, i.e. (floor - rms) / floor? -0.071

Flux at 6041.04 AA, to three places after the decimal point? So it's 6.875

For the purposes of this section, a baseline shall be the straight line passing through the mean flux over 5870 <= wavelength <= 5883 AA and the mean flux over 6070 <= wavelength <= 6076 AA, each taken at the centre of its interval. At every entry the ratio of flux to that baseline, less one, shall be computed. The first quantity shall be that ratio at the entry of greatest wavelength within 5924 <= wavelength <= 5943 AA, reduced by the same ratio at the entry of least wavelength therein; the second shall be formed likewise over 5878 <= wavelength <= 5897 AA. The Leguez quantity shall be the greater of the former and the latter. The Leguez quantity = 0.10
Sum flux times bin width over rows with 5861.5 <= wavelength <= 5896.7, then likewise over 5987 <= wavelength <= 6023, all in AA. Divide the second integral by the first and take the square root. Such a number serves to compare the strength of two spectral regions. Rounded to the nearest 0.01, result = 1.06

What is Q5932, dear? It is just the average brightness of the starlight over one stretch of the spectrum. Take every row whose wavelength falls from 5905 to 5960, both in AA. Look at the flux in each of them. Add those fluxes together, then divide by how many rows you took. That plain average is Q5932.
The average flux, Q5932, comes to 6.54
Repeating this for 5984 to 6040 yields 6.59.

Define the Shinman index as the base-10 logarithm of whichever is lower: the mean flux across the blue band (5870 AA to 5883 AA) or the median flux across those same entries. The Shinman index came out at 0.805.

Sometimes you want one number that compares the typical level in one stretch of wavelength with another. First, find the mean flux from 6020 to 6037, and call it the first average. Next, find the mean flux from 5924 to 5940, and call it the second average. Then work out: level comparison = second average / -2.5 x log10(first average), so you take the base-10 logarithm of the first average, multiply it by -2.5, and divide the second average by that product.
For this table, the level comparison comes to -3.16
